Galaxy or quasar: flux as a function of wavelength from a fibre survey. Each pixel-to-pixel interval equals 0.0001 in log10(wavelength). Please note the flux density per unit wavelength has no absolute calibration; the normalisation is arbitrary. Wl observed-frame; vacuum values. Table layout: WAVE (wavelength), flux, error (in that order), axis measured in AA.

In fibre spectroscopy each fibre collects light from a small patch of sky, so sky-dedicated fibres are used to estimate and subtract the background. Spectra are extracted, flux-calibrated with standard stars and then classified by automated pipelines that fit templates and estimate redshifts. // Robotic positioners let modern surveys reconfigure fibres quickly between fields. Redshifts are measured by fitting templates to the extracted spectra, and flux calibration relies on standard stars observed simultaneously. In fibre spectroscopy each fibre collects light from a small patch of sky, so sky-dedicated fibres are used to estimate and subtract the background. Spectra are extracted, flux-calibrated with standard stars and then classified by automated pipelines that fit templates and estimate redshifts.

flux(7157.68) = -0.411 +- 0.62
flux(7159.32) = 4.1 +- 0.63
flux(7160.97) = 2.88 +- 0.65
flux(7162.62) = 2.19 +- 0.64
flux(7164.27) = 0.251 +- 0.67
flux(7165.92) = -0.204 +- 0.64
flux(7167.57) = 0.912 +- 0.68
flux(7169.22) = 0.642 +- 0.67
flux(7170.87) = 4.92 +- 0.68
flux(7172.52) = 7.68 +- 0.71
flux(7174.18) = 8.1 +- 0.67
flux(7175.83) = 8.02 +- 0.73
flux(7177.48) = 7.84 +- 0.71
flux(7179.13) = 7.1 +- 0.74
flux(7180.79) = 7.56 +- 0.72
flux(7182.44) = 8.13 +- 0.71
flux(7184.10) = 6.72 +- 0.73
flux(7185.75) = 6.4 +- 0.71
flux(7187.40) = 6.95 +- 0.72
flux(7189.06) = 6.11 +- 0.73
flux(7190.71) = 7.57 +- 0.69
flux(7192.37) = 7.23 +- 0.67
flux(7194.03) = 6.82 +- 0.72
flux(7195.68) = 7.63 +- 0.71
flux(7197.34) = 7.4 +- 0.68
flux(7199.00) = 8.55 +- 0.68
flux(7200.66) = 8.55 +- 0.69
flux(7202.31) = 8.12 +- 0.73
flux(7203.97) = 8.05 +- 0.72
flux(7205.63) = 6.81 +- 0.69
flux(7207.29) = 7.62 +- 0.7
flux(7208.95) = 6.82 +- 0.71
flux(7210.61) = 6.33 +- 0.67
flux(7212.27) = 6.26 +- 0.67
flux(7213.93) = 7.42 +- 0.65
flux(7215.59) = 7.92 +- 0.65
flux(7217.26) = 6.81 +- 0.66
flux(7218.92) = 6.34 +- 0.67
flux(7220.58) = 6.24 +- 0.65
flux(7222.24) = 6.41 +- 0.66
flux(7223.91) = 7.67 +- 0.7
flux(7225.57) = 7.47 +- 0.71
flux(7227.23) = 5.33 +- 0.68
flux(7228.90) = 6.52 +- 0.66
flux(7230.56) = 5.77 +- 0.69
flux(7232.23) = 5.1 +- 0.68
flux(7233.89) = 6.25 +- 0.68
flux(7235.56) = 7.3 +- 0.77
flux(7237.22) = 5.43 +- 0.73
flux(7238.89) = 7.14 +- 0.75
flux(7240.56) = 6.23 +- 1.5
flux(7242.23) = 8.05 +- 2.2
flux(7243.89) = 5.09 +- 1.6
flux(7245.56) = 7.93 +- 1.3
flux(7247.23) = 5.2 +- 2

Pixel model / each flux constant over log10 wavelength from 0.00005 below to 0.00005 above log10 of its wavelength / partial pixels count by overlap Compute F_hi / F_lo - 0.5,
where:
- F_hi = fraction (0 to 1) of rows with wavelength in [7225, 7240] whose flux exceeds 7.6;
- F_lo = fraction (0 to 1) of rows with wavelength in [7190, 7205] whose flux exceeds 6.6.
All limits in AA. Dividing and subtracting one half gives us -0.50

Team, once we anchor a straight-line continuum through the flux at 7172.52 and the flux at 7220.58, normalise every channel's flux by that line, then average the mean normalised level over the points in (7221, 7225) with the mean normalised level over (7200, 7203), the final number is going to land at 1.18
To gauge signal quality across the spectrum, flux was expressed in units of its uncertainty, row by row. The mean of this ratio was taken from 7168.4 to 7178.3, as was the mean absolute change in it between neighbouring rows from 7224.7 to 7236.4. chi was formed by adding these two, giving 10.4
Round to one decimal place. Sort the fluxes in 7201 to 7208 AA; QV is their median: 7.8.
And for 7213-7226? 7.1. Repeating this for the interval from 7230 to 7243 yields 6.2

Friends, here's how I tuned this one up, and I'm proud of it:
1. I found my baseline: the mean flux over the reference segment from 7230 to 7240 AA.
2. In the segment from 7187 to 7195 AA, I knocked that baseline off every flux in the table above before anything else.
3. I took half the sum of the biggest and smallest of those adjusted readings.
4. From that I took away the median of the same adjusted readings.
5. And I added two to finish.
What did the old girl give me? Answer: 1.89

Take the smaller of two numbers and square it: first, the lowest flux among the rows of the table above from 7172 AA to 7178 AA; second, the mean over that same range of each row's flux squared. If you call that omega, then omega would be 59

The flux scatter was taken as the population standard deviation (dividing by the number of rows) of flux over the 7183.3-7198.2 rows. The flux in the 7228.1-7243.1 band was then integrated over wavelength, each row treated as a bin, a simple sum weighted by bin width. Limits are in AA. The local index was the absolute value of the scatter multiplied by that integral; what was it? 48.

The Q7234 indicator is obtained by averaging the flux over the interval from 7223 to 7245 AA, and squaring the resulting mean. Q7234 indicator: 41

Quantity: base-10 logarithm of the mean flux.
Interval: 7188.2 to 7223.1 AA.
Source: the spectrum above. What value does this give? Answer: 0.86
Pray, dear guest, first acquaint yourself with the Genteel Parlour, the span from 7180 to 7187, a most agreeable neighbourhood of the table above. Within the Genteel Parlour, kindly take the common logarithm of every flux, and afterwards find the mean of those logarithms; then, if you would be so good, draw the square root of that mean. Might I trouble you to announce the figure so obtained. 0.925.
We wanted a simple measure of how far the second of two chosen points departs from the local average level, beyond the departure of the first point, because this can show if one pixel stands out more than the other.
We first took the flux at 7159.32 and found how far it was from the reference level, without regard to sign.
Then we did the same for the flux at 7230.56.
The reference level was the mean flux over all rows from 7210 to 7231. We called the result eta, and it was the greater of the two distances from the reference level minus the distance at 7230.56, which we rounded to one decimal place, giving 1.7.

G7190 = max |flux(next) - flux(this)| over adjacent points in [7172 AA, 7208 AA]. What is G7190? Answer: 1.46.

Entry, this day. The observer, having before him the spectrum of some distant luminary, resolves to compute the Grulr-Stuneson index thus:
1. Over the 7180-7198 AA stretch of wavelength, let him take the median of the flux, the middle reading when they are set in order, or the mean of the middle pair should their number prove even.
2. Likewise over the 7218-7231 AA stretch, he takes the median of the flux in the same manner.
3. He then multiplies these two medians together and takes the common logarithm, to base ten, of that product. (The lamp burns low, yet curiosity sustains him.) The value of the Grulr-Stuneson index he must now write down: 1.66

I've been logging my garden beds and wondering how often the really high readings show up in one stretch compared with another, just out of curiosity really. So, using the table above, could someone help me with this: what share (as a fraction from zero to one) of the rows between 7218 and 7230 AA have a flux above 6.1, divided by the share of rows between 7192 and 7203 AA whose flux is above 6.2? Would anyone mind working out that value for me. 0.9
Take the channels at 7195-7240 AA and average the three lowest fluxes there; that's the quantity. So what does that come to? 5.3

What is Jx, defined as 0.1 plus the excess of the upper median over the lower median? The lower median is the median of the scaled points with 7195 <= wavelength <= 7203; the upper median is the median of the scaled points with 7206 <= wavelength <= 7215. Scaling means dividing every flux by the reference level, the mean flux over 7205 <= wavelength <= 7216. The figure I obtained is -0.1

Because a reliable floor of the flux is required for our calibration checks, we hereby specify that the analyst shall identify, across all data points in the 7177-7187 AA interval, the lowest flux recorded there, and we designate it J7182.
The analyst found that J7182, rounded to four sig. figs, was 6.400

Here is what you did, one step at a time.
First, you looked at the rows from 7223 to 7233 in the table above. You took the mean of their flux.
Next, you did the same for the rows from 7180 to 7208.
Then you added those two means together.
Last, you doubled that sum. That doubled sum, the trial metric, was 27.5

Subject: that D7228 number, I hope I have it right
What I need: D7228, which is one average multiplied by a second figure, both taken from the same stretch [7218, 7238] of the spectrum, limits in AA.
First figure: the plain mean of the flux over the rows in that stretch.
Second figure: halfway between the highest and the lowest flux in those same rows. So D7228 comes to 40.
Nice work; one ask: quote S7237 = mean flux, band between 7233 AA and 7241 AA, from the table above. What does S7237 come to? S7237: 6.5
